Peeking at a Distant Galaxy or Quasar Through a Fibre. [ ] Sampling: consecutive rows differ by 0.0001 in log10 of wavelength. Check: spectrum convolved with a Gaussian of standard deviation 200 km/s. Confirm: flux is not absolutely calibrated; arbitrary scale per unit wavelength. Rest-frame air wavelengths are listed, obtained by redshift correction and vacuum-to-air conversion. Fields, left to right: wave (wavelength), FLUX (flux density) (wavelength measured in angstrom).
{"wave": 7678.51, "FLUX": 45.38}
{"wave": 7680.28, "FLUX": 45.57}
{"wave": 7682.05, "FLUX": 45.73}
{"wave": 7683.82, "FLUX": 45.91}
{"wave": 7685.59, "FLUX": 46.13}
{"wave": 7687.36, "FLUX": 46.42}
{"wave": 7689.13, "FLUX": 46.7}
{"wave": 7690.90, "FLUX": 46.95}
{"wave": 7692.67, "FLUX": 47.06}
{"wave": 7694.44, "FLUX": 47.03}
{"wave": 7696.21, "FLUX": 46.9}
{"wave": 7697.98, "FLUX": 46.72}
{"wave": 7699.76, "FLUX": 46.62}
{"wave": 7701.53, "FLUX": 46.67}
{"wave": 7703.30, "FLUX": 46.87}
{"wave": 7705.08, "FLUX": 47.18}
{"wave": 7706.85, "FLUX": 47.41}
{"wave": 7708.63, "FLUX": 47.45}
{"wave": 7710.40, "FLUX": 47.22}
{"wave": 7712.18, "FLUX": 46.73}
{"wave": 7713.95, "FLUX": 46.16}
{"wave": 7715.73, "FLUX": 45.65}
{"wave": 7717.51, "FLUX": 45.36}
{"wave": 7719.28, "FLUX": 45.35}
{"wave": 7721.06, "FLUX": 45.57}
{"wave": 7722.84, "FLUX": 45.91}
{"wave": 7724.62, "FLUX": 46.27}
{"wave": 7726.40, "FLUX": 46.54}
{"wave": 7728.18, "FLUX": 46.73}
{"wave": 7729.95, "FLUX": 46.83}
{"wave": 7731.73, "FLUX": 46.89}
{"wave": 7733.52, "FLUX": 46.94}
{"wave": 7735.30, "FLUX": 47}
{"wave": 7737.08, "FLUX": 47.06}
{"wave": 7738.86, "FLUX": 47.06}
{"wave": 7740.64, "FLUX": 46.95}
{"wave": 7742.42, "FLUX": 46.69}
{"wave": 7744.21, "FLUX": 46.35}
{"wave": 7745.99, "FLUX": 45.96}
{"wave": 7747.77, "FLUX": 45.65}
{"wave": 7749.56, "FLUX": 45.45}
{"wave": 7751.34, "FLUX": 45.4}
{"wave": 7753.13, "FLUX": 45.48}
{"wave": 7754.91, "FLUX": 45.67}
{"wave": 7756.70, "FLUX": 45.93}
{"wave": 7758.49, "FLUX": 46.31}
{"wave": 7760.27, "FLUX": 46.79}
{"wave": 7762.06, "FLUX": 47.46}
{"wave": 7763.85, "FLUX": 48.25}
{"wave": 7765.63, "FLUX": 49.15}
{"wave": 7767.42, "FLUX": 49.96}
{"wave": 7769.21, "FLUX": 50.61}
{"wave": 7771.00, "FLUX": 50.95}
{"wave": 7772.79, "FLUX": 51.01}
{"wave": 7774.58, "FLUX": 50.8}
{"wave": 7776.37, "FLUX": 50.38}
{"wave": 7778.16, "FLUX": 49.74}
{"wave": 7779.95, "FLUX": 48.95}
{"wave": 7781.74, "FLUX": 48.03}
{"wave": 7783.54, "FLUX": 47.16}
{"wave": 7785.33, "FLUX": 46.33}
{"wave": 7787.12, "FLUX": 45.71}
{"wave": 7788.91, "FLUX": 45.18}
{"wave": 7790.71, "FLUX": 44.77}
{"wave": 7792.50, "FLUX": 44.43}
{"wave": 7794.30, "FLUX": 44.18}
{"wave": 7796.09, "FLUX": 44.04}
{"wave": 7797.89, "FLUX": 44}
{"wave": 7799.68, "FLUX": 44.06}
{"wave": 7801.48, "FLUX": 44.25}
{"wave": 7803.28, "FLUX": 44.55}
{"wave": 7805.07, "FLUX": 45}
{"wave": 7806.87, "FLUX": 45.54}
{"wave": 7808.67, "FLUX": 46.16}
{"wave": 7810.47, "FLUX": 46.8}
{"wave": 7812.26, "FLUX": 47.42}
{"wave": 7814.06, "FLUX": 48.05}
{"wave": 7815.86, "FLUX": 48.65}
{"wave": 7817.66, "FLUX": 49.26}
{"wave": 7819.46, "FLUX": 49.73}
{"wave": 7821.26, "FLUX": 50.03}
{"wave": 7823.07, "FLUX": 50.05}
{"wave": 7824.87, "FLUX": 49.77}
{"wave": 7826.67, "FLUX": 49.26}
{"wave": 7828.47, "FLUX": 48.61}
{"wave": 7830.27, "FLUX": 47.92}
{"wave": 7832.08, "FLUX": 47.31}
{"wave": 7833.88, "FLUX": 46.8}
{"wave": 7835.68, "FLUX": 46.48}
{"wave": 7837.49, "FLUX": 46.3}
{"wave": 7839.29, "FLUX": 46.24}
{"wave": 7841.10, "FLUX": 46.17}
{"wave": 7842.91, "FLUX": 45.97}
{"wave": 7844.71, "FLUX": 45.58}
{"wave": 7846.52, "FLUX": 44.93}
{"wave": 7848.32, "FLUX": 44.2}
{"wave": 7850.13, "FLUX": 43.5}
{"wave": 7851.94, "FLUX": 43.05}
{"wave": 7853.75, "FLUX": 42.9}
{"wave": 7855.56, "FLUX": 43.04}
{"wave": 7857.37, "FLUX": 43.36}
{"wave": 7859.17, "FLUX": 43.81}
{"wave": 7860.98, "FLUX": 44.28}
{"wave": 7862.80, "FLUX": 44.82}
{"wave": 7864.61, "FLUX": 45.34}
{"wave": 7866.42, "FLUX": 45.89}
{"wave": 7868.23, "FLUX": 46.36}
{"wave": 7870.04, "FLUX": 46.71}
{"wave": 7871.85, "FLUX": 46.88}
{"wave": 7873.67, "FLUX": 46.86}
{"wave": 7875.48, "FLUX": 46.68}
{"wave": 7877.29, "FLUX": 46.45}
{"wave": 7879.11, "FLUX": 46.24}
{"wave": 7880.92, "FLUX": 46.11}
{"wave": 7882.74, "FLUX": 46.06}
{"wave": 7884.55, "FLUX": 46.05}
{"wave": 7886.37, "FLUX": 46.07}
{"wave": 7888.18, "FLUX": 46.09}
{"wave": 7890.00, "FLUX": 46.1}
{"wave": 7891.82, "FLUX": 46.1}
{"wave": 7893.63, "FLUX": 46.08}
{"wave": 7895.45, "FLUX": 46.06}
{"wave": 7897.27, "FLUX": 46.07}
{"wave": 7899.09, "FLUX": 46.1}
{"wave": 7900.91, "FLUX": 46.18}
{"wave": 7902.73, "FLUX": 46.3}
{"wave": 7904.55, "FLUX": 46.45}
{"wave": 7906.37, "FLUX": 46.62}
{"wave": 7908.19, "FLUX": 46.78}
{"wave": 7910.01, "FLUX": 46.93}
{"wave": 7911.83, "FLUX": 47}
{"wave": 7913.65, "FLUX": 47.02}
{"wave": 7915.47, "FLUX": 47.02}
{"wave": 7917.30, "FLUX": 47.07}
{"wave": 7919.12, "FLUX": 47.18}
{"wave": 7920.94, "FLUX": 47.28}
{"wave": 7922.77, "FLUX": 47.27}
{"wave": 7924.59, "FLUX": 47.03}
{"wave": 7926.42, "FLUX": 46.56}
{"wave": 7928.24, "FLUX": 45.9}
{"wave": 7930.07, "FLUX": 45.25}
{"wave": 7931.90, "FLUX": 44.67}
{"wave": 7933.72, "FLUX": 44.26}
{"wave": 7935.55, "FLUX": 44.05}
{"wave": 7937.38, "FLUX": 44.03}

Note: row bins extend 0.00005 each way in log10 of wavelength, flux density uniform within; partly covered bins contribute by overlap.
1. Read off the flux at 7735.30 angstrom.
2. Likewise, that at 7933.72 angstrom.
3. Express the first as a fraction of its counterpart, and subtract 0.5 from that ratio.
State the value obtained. 0.56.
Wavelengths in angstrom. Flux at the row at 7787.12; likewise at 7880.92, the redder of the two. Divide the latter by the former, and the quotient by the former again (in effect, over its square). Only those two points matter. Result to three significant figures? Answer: 0.0221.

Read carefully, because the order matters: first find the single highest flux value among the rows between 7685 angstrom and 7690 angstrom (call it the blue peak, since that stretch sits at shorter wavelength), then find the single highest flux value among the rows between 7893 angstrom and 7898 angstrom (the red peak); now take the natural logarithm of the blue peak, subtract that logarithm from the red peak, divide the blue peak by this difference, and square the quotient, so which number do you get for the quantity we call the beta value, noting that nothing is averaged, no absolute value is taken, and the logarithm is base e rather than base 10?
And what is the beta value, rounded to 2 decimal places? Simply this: 1.22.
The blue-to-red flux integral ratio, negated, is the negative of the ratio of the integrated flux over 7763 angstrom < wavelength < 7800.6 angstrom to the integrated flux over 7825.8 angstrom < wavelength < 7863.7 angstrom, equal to -1.04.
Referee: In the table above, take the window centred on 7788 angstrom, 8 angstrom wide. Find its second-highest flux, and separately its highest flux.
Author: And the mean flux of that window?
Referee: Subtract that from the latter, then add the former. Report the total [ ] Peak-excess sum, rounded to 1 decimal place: 46.5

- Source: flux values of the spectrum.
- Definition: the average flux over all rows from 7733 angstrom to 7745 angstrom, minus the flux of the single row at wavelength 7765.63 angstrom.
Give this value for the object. -2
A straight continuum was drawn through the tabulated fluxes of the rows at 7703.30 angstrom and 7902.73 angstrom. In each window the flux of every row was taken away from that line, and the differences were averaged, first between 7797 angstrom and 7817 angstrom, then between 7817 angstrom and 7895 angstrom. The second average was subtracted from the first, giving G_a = 0.5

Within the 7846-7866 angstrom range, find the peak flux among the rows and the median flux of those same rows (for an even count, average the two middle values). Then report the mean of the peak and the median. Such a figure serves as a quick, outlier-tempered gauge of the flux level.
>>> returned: 44.6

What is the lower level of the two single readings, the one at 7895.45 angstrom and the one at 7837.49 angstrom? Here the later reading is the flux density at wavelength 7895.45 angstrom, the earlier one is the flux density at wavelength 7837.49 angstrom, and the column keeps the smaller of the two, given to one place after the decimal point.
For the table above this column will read 46.1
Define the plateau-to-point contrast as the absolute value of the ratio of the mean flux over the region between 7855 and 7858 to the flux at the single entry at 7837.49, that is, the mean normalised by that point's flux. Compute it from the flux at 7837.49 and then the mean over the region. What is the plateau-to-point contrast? 0.933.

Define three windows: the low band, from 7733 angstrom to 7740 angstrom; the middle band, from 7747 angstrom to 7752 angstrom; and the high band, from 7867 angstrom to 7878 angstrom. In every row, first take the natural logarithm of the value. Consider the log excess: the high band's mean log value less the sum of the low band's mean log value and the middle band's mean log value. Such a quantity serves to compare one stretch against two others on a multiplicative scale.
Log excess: -3.83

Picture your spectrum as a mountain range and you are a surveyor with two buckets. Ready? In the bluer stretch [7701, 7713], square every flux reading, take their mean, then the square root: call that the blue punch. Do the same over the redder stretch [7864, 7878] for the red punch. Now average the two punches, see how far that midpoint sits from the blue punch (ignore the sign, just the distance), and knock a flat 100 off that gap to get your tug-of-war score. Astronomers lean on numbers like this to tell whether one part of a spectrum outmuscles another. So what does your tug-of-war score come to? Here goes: -99.7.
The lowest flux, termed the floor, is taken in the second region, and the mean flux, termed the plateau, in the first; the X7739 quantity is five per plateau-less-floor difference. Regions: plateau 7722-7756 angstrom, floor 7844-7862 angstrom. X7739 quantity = 1.45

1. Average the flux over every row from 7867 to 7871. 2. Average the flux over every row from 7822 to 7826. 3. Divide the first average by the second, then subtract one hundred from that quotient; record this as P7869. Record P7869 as -99.1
